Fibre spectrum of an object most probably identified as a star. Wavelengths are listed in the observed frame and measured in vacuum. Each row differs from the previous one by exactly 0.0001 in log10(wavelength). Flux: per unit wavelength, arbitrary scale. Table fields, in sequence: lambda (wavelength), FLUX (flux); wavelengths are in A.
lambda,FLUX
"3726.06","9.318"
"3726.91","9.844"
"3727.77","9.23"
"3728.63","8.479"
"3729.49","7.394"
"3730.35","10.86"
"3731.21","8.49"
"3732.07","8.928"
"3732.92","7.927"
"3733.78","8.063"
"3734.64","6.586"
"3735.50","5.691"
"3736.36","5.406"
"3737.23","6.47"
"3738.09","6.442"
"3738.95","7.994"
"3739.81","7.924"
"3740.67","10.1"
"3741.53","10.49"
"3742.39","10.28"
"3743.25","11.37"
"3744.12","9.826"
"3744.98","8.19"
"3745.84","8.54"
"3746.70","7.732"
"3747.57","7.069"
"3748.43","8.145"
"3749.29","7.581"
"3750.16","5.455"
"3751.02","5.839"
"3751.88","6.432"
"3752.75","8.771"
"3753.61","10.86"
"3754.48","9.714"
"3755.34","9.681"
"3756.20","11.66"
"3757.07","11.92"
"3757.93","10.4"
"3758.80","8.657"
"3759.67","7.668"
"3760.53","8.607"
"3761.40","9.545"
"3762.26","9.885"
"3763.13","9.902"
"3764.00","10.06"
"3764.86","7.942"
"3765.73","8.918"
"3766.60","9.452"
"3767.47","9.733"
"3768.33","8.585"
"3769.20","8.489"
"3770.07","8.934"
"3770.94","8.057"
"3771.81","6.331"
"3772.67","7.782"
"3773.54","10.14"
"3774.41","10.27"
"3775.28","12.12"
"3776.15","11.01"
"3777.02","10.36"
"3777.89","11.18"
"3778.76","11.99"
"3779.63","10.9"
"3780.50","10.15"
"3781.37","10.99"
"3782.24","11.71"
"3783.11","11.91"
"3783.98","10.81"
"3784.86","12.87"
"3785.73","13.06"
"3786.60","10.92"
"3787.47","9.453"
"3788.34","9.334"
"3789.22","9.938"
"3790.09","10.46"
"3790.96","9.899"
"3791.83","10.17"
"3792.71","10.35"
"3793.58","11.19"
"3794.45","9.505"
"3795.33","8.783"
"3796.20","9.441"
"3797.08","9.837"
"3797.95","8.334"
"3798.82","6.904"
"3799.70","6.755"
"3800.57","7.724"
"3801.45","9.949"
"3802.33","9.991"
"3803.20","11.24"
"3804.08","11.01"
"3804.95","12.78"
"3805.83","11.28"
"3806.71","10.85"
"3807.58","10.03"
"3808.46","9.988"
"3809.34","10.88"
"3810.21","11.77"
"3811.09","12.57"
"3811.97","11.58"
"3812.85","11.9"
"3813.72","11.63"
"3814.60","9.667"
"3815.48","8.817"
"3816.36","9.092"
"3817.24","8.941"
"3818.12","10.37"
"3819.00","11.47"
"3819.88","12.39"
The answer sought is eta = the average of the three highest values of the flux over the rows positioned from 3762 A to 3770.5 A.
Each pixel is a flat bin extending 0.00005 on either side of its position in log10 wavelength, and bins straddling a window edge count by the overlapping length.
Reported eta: 9.9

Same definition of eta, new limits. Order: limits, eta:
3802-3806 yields 11.8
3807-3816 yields 12.1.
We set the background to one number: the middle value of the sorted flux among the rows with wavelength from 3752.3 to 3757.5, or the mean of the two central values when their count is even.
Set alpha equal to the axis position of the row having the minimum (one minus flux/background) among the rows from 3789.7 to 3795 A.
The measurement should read 3793.58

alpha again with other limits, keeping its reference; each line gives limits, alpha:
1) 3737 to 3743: 3741.53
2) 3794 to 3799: 3797.08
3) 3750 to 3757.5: 3757.07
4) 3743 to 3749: 3743.25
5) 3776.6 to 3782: 3778.76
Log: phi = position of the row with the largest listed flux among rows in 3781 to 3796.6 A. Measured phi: 3785.73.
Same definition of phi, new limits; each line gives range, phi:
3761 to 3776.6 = 3775.28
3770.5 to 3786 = 3785.73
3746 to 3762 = 3757.07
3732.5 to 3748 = 3743.25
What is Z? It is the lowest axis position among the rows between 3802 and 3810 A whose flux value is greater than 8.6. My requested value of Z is 3802.33 A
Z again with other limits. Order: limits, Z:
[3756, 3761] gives 3756.20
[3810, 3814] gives 3810.21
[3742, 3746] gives 3742.39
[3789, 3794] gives 3789.22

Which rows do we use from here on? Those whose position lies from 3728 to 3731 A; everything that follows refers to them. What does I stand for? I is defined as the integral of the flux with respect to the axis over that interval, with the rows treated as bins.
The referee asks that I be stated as 27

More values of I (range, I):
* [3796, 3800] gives 33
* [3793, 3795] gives 21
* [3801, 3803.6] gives 27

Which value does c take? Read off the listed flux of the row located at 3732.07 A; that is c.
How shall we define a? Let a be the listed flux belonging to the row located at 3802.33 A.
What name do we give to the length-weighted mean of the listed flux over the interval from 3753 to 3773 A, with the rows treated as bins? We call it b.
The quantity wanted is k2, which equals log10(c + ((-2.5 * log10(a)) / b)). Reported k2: 0.94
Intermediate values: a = 9.991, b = 9.3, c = 8.928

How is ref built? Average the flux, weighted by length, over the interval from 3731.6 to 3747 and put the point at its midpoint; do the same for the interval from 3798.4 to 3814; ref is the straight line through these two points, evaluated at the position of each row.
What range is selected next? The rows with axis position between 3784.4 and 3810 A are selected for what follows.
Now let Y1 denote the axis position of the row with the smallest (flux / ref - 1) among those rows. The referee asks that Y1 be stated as 3799.70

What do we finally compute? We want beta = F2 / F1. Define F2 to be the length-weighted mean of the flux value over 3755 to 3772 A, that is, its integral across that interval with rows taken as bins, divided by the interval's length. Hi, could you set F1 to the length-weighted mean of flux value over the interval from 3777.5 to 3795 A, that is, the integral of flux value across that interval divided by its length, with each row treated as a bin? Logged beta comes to 0.9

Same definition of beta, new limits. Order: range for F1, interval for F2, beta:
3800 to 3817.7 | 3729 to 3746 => 0.8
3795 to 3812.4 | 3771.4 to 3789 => 1.1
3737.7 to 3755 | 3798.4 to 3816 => 1.2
